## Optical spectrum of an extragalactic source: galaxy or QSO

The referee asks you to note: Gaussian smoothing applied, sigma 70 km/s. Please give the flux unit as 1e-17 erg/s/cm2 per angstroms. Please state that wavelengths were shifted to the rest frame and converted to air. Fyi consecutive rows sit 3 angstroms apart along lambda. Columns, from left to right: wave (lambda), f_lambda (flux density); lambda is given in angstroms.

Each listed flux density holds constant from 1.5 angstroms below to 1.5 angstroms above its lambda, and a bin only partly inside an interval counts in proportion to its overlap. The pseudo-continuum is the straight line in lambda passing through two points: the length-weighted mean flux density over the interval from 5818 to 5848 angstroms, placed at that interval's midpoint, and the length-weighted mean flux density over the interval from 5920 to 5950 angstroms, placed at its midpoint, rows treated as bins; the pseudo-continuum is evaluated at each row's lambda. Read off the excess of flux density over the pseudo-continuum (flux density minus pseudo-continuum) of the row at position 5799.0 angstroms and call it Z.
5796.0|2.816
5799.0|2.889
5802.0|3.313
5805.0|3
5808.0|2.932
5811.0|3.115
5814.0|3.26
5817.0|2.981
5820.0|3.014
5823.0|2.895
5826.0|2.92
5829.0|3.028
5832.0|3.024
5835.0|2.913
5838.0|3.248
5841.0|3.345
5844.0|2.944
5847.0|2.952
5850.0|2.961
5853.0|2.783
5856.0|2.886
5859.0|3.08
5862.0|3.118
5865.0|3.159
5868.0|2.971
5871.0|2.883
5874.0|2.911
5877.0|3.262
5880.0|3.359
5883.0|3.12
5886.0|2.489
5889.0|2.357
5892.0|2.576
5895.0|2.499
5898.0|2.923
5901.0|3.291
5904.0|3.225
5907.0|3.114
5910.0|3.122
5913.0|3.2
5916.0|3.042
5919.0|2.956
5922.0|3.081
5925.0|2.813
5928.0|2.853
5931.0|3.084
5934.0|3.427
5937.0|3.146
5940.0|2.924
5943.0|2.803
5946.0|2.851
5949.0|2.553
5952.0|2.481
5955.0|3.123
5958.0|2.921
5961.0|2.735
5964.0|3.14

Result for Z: -0.16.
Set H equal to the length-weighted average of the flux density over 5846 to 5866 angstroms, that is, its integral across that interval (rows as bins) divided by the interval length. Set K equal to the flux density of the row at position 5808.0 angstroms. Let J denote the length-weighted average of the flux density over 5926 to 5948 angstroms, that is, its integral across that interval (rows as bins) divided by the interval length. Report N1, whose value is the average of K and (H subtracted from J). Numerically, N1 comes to 1.5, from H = 2.99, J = 3.00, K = 2.932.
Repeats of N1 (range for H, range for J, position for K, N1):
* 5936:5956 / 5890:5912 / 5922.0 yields 1.6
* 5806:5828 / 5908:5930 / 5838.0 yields 1.6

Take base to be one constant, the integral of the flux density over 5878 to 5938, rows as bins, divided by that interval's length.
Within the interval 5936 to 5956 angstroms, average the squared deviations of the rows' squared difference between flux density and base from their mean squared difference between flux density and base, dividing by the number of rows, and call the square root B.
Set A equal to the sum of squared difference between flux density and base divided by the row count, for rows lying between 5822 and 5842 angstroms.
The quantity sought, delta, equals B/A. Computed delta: 2.9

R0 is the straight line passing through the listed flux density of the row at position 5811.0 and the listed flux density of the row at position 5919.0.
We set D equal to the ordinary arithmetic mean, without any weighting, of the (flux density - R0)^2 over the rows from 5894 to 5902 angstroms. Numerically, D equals 0.114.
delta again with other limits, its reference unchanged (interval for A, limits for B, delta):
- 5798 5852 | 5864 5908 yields 4.6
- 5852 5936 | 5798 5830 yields 0.5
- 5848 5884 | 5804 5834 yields 0.7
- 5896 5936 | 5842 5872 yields 0.3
